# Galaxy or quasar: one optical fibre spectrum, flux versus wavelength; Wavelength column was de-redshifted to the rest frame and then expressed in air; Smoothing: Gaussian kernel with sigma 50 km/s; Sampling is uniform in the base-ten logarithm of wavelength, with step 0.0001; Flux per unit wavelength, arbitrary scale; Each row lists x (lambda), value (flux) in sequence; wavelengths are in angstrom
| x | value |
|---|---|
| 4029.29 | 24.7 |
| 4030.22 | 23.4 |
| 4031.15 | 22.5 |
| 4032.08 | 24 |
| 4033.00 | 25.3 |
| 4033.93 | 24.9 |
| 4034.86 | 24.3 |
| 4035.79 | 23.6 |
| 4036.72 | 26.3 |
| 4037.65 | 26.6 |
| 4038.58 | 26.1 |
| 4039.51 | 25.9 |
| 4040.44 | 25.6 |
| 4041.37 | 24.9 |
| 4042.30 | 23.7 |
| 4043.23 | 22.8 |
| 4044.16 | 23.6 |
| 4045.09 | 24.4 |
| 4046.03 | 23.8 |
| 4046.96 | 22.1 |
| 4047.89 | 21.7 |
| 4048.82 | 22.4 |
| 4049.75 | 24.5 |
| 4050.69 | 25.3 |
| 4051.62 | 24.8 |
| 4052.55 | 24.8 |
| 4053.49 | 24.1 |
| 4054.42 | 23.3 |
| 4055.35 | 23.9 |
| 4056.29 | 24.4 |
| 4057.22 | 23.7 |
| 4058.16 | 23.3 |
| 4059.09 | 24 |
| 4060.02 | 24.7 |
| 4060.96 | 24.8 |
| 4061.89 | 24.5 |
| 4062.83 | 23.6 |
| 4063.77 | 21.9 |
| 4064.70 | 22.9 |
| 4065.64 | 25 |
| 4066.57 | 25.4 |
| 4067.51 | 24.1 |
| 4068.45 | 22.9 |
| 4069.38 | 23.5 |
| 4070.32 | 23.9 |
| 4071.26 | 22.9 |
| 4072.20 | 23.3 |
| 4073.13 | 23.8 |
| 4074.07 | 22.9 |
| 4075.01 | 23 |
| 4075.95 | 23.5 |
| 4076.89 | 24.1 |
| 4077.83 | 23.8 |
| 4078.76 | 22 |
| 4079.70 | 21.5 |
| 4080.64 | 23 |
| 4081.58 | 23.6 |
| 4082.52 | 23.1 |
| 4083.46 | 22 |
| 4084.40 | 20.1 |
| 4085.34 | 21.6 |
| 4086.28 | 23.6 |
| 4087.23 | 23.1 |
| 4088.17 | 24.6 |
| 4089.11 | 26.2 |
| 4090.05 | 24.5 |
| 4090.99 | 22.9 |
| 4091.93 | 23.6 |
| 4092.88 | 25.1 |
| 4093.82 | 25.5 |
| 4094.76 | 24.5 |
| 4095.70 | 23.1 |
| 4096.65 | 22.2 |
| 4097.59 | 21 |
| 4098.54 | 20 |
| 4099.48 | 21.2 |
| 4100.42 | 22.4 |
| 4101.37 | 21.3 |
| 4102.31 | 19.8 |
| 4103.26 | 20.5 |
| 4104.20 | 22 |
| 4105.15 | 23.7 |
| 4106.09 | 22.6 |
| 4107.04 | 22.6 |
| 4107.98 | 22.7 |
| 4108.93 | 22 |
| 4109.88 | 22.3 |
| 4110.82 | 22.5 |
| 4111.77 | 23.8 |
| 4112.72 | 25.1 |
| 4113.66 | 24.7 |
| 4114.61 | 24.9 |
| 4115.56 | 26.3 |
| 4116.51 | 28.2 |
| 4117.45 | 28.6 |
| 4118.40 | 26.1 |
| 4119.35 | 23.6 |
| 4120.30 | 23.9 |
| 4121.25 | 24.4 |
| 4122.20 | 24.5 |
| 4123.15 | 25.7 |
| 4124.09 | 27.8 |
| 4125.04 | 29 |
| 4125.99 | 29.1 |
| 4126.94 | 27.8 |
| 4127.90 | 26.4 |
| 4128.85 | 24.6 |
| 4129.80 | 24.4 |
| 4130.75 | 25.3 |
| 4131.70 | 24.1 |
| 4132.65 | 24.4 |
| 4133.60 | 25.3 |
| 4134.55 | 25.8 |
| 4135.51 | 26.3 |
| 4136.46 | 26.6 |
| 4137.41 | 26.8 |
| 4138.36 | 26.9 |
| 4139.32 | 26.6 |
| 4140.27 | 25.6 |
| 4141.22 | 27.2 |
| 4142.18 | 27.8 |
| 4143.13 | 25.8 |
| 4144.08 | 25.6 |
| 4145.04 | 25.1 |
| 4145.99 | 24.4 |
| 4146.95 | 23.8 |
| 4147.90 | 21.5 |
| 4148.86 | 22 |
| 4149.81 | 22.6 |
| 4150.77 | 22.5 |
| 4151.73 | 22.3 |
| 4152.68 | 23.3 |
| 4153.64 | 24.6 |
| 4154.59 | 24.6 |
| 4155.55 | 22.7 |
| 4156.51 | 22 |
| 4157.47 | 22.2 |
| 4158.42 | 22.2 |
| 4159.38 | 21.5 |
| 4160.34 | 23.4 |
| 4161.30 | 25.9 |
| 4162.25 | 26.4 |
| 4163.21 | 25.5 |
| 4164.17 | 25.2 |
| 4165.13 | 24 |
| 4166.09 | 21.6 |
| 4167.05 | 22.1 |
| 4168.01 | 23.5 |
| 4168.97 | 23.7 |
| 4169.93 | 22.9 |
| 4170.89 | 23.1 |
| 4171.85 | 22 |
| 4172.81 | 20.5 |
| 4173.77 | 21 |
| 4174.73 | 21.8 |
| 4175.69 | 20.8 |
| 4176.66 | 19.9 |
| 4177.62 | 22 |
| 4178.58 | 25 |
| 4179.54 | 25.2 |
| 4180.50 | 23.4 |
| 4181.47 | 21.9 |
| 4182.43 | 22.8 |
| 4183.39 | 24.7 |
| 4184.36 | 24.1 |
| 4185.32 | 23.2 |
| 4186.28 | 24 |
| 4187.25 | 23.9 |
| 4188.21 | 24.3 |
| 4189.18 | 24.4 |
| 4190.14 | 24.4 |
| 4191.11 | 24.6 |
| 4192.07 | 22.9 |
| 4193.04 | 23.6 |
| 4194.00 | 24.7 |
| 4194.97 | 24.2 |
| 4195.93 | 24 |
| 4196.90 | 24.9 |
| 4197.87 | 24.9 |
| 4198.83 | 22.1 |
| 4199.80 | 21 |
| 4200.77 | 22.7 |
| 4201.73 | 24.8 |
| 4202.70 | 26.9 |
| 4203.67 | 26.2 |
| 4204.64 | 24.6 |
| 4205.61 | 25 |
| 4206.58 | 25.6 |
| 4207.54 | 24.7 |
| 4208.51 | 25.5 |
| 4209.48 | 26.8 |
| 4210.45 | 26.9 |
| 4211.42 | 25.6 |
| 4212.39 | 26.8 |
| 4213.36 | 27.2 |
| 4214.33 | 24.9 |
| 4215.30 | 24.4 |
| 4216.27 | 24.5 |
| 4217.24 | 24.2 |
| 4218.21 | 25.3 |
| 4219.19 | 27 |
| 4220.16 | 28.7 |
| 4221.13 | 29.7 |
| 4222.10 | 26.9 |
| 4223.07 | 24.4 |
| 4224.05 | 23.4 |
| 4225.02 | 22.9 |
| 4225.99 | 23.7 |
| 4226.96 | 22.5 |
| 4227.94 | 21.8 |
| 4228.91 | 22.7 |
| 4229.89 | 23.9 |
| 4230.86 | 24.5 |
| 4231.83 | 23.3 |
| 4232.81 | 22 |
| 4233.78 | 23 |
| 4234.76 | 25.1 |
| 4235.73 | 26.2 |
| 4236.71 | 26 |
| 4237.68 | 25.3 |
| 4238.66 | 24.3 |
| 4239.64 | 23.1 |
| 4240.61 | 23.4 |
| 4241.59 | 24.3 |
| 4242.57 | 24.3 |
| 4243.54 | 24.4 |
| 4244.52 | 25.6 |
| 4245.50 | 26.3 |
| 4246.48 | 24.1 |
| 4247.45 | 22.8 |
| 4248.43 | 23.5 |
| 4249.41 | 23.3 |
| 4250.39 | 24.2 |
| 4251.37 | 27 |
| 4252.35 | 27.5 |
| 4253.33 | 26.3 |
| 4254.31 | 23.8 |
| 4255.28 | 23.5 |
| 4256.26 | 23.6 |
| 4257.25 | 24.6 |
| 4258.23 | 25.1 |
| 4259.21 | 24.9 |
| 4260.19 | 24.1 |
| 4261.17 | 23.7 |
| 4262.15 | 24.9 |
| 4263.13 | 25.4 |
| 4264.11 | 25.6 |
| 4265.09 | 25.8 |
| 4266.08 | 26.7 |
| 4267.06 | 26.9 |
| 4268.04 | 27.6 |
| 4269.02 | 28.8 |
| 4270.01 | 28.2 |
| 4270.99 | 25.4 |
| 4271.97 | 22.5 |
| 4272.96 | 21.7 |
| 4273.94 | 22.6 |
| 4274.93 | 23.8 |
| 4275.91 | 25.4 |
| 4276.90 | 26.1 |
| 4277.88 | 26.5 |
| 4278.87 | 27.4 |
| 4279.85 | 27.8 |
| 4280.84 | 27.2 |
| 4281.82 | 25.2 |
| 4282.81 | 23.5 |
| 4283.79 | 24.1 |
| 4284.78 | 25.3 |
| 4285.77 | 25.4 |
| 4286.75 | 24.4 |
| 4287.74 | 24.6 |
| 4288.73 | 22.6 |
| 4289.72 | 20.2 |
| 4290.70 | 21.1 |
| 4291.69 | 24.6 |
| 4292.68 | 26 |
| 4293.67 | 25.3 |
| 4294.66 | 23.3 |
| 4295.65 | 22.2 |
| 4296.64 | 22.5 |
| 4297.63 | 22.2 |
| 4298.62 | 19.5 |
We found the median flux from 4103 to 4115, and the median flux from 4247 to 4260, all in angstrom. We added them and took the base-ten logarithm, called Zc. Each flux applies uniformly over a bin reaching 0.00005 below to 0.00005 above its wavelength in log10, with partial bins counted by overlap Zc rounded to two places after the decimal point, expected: 1.67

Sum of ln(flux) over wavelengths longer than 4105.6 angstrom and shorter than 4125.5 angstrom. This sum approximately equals 67.4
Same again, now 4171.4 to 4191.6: 65.8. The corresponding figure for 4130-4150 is 67.7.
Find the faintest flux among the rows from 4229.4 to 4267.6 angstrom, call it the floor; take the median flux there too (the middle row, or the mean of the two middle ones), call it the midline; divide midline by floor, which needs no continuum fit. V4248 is 1.11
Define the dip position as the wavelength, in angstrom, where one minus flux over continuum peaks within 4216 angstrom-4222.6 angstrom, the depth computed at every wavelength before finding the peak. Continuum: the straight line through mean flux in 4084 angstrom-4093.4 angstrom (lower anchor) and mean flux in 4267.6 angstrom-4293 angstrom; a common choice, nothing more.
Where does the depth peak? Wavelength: 4217.24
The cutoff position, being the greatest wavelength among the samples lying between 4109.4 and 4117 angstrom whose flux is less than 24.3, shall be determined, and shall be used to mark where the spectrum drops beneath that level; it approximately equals 4111.77 angstrom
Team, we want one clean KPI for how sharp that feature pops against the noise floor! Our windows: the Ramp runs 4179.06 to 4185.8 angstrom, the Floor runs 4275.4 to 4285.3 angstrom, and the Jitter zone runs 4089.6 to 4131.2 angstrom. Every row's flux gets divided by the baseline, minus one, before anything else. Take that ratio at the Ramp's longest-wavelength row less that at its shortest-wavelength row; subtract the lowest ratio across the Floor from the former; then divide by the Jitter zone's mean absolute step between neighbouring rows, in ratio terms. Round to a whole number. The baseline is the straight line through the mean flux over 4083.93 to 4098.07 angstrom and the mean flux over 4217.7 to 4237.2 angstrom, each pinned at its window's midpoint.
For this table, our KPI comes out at 0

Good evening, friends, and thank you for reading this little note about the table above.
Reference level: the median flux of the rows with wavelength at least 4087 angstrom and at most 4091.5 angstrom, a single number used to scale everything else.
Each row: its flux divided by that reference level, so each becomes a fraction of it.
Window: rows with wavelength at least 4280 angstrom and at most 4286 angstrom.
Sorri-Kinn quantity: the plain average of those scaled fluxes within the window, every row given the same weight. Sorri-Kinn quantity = 1.03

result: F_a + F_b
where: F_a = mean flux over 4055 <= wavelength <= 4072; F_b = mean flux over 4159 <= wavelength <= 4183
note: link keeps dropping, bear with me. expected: 46.9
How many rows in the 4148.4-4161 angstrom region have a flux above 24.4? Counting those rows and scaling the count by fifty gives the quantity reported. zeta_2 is 100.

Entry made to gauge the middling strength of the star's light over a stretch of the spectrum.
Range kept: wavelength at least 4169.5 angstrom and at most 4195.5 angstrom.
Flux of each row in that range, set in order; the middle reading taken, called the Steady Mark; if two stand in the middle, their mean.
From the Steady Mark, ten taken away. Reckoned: 13.4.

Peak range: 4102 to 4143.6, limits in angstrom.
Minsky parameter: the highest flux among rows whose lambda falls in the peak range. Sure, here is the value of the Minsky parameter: 29.1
